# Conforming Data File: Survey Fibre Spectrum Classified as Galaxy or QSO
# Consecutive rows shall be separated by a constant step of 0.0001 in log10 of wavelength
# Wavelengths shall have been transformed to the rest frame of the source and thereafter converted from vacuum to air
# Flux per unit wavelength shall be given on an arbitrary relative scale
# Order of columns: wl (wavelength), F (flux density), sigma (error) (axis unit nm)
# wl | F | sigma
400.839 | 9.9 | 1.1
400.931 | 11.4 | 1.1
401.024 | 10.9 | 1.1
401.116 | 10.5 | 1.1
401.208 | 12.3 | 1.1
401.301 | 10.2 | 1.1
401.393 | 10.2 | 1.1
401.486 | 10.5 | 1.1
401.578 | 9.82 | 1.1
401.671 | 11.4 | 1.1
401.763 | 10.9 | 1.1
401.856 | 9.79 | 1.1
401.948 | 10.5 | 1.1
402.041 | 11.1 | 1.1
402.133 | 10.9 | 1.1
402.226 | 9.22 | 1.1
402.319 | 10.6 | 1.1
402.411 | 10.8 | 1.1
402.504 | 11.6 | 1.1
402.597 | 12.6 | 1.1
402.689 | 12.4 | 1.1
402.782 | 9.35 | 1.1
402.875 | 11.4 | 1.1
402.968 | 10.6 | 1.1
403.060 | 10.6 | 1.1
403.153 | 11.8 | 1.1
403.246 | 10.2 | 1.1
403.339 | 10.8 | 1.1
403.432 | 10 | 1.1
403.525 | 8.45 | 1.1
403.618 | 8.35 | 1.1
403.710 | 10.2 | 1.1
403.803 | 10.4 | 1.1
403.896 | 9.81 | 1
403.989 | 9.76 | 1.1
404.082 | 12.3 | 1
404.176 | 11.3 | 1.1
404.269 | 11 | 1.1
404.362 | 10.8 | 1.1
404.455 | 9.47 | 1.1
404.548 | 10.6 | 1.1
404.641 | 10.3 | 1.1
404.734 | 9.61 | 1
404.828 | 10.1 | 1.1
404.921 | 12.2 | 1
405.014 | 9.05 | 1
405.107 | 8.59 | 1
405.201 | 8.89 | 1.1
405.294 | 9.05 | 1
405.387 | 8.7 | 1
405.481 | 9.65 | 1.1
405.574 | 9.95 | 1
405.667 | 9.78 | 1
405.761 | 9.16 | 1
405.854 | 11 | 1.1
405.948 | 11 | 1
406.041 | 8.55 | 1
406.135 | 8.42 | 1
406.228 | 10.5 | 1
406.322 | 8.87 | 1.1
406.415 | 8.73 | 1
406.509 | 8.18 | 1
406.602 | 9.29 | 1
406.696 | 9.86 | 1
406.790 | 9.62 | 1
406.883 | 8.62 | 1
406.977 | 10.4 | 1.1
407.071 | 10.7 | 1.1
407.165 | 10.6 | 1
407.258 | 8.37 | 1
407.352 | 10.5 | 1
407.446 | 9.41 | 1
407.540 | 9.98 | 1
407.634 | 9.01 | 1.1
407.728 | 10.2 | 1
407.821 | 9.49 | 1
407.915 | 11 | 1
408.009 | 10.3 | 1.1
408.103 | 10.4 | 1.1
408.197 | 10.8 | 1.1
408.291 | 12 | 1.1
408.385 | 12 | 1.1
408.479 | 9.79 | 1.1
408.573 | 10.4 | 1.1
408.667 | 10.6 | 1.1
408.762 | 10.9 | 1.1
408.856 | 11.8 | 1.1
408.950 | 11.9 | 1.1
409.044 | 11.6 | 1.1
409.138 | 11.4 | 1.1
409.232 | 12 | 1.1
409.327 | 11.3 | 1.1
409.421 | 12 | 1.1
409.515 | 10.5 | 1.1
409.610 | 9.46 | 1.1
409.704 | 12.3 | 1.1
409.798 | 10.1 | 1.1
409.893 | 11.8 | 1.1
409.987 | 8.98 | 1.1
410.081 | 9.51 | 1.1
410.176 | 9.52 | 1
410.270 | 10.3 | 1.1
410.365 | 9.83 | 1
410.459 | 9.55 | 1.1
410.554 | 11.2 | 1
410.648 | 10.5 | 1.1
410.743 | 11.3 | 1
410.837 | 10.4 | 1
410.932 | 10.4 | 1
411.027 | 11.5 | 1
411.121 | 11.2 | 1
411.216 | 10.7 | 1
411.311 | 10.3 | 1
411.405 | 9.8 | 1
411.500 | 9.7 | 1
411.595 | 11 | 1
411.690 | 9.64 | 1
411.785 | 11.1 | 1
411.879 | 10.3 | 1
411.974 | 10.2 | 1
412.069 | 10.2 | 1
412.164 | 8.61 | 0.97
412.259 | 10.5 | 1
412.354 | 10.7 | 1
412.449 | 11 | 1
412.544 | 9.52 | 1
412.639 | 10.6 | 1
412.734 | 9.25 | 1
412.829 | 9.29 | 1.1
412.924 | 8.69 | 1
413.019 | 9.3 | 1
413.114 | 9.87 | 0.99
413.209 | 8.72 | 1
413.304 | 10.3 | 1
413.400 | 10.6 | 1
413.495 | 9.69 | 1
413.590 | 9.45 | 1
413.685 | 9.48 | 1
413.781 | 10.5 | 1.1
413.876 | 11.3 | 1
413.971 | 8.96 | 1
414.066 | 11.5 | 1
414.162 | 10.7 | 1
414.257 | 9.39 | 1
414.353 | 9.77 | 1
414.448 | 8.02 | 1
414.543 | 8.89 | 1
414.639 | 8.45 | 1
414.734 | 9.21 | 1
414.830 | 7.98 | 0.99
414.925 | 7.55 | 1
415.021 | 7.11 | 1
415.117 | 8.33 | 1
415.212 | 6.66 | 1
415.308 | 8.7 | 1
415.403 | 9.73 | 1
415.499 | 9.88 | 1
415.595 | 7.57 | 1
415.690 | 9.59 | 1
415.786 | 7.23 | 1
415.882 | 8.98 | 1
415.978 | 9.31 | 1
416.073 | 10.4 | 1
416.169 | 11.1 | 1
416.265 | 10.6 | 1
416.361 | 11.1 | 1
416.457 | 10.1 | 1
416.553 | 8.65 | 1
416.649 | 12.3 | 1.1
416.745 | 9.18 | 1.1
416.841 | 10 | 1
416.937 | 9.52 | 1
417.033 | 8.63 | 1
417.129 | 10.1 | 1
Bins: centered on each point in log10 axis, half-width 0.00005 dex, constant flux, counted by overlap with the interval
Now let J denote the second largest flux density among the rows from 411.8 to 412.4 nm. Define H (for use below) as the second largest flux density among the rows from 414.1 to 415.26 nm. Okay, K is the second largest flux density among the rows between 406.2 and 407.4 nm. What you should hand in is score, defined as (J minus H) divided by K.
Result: 0.07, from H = 9.77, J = 10.5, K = 10.6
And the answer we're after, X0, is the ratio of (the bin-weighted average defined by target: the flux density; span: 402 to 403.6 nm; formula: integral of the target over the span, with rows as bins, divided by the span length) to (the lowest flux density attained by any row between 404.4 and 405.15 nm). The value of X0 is 1.24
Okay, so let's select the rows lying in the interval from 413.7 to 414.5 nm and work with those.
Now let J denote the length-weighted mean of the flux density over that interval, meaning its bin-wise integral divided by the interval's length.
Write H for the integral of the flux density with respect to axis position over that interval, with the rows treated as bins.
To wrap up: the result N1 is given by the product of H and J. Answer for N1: 80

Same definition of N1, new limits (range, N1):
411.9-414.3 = 237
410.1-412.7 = 278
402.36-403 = 81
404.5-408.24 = 354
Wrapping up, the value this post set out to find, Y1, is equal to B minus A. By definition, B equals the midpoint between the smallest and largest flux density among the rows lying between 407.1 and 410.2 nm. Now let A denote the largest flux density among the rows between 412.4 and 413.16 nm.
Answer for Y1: -0.7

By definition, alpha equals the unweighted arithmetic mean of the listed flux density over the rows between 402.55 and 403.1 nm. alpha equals 11.2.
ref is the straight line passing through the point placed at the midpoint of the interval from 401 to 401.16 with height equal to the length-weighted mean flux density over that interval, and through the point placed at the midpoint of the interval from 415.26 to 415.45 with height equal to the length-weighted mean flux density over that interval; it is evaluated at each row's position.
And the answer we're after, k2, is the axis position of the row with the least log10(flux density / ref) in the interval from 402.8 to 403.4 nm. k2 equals 403.246 nm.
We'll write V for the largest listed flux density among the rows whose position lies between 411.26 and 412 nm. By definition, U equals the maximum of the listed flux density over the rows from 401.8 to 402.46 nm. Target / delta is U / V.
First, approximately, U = 11.1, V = 11.1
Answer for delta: 1.000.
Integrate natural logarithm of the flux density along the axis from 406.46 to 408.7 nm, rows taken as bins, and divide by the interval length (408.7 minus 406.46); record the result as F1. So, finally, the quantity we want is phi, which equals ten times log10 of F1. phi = 3.63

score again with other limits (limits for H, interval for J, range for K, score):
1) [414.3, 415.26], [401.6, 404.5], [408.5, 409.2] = 0.27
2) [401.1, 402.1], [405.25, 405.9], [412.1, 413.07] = -0.14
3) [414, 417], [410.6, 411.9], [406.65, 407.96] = -0.02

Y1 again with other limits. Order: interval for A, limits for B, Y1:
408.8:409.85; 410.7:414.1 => -2.2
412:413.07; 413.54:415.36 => -1.9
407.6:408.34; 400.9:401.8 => -0.9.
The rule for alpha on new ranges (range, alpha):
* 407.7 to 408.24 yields 10.4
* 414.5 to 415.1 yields 8.2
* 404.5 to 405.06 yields 10.3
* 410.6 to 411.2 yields 10.9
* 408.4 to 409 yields 10.9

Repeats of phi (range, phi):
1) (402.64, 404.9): 3.69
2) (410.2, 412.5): 3.69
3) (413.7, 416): 3.39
